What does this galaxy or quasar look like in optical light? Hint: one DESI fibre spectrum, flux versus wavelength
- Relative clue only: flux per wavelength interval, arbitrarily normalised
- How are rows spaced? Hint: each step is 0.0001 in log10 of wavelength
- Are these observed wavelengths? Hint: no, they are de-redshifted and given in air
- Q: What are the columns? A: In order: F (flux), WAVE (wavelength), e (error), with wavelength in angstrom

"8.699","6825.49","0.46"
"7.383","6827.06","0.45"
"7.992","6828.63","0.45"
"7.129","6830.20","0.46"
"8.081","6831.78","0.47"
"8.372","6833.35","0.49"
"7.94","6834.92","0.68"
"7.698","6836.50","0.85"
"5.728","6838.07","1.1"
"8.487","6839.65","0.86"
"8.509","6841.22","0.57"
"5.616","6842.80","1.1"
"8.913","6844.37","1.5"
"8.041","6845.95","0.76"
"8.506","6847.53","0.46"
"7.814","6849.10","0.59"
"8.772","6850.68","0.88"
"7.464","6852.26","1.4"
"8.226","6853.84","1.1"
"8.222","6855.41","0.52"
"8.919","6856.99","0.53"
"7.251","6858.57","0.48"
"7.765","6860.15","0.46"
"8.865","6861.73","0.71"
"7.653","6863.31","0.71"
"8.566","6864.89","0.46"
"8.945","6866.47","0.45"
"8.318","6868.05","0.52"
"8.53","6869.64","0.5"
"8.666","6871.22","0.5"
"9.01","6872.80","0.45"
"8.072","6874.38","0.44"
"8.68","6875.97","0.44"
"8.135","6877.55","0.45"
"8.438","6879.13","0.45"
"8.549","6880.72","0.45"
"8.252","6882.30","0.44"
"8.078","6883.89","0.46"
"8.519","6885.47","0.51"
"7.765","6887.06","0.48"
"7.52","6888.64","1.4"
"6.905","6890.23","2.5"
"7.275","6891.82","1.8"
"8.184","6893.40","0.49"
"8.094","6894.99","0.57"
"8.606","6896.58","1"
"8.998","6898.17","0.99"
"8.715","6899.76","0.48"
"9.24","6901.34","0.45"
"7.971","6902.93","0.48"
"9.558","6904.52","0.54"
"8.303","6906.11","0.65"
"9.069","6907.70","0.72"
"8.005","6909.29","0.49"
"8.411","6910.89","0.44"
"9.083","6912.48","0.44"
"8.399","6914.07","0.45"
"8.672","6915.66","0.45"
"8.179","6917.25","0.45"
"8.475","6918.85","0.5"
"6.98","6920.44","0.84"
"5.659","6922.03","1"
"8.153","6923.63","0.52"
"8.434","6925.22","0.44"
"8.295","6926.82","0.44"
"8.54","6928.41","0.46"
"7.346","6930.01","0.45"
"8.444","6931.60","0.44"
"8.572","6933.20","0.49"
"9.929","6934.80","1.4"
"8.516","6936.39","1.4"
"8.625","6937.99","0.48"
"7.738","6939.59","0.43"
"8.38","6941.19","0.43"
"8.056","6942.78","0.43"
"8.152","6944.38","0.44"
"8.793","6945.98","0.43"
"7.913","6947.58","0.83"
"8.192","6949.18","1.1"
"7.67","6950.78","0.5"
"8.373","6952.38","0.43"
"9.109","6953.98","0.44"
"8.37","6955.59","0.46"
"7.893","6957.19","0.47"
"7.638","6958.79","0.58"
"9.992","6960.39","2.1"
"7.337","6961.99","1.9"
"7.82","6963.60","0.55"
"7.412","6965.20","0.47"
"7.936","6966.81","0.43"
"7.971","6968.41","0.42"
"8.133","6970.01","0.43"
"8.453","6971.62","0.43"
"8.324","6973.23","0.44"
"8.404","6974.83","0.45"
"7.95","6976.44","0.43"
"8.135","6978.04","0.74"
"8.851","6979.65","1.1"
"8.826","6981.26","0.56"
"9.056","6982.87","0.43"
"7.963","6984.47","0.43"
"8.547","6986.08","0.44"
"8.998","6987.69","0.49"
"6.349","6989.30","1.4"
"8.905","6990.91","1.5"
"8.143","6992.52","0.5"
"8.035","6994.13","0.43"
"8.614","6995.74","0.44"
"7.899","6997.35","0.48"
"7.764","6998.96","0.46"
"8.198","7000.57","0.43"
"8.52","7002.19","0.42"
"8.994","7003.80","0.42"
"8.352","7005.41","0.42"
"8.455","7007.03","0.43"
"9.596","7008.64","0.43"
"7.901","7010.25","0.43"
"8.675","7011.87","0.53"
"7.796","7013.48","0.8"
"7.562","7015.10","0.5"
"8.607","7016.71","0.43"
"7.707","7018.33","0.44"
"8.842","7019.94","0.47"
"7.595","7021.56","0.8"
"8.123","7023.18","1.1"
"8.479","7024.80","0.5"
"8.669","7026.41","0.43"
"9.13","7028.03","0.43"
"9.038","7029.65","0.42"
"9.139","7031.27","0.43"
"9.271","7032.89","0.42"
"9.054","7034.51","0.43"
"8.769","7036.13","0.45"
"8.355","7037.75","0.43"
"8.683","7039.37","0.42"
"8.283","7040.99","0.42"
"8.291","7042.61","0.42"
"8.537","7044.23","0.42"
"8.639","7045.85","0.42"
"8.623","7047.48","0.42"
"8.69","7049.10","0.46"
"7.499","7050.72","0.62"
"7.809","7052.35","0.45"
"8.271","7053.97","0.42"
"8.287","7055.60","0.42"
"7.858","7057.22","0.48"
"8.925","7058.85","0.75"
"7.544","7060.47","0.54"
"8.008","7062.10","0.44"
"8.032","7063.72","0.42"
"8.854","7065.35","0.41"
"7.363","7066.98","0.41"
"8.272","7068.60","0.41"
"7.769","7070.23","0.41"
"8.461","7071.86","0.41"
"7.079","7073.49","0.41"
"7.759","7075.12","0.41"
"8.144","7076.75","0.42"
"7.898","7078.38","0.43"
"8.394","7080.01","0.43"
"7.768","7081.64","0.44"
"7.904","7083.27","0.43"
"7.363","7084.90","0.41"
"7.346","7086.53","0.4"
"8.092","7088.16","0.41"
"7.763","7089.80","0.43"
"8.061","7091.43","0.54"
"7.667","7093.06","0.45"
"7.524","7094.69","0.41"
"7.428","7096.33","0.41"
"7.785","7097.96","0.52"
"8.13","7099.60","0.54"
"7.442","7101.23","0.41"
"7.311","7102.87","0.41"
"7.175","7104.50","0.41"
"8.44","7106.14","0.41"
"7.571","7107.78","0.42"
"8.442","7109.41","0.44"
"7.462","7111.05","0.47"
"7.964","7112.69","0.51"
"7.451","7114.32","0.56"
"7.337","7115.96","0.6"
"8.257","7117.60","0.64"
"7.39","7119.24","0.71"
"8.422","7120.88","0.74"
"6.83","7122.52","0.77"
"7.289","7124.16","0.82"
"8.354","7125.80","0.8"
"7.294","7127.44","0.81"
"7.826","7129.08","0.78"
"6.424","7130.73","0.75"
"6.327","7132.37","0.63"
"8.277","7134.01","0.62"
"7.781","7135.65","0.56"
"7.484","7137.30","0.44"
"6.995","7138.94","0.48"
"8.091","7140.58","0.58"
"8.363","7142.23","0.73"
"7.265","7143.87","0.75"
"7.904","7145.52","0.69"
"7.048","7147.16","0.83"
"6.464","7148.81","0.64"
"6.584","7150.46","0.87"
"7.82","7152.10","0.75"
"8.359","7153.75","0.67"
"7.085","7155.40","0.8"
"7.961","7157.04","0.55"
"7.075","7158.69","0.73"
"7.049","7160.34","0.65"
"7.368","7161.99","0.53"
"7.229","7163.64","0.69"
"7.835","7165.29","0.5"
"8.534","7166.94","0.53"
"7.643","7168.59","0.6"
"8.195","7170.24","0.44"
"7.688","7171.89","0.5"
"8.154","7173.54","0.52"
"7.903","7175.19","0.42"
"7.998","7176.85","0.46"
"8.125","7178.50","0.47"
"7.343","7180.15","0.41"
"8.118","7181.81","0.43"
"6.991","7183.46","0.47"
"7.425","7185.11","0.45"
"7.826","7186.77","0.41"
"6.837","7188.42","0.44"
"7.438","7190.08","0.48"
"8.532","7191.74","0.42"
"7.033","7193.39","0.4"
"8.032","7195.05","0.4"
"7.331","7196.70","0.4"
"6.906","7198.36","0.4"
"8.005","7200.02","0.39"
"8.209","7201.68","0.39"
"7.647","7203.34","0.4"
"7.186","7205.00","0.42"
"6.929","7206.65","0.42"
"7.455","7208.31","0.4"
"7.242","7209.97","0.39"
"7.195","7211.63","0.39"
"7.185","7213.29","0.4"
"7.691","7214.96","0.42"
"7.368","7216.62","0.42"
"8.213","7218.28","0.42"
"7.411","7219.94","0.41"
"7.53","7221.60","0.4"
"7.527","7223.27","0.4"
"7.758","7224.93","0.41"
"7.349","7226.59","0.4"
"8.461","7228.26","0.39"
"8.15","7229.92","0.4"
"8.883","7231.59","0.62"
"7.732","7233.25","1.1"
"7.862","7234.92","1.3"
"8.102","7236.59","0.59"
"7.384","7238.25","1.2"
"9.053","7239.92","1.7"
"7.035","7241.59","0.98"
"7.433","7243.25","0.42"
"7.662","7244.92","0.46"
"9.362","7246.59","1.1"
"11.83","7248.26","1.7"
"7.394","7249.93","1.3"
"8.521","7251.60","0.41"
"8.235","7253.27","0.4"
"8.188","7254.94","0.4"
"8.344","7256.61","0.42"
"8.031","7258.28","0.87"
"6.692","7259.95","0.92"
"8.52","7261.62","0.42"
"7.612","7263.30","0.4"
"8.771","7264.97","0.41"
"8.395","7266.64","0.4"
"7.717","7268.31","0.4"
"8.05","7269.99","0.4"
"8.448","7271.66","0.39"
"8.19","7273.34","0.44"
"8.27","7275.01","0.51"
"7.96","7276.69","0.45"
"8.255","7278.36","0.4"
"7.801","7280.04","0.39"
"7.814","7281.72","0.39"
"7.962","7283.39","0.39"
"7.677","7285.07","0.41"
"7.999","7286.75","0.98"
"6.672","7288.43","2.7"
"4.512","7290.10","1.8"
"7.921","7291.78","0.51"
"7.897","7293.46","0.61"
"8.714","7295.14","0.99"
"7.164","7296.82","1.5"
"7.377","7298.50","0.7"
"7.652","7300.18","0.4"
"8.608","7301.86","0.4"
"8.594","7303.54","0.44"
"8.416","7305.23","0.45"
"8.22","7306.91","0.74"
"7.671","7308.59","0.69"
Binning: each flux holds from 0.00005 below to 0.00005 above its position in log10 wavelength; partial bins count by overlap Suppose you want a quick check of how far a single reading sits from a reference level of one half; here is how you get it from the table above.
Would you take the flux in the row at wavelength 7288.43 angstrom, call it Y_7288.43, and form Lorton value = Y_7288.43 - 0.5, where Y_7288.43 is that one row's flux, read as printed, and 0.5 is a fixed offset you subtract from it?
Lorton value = 6.2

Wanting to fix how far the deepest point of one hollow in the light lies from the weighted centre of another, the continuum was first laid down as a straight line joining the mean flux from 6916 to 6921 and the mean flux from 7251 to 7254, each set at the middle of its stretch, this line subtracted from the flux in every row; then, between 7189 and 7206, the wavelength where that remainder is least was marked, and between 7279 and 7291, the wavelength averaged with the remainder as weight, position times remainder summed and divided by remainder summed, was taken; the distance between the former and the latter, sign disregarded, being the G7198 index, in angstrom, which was 89.1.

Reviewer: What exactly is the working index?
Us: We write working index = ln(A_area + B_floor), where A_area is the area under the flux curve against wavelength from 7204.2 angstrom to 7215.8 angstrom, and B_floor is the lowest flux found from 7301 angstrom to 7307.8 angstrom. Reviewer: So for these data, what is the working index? 4.5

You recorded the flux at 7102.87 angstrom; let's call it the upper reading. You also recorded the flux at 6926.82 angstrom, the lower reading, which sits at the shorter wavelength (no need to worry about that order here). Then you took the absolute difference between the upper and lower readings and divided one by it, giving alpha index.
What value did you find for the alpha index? 1.0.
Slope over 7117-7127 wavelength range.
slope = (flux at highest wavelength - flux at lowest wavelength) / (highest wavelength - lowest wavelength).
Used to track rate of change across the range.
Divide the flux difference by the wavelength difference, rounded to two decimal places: 0.01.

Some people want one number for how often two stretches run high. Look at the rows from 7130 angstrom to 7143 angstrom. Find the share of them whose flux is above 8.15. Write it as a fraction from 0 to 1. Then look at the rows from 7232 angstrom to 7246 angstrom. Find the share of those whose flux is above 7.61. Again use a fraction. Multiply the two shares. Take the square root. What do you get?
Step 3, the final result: 0.40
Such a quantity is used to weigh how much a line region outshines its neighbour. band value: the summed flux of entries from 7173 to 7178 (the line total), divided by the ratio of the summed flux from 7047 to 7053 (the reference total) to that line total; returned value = 18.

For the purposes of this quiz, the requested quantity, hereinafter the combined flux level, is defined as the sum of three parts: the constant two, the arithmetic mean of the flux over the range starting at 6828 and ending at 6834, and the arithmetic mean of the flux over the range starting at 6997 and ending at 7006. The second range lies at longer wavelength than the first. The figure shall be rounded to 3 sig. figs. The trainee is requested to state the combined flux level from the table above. 18.2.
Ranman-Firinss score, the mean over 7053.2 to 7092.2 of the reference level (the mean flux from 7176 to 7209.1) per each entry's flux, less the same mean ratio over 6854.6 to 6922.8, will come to 0.030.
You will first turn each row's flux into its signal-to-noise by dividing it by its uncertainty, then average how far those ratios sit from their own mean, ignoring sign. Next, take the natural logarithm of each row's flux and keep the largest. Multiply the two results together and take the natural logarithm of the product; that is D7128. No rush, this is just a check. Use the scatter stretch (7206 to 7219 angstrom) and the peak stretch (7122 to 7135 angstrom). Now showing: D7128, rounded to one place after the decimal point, 0.3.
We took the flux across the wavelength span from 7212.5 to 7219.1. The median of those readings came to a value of 7.53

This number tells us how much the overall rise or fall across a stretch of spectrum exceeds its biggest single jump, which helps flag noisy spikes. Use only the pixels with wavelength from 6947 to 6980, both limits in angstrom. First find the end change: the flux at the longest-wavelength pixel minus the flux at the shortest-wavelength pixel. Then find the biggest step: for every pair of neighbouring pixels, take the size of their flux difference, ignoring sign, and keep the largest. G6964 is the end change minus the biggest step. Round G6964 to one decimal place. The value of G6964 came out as -1.7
